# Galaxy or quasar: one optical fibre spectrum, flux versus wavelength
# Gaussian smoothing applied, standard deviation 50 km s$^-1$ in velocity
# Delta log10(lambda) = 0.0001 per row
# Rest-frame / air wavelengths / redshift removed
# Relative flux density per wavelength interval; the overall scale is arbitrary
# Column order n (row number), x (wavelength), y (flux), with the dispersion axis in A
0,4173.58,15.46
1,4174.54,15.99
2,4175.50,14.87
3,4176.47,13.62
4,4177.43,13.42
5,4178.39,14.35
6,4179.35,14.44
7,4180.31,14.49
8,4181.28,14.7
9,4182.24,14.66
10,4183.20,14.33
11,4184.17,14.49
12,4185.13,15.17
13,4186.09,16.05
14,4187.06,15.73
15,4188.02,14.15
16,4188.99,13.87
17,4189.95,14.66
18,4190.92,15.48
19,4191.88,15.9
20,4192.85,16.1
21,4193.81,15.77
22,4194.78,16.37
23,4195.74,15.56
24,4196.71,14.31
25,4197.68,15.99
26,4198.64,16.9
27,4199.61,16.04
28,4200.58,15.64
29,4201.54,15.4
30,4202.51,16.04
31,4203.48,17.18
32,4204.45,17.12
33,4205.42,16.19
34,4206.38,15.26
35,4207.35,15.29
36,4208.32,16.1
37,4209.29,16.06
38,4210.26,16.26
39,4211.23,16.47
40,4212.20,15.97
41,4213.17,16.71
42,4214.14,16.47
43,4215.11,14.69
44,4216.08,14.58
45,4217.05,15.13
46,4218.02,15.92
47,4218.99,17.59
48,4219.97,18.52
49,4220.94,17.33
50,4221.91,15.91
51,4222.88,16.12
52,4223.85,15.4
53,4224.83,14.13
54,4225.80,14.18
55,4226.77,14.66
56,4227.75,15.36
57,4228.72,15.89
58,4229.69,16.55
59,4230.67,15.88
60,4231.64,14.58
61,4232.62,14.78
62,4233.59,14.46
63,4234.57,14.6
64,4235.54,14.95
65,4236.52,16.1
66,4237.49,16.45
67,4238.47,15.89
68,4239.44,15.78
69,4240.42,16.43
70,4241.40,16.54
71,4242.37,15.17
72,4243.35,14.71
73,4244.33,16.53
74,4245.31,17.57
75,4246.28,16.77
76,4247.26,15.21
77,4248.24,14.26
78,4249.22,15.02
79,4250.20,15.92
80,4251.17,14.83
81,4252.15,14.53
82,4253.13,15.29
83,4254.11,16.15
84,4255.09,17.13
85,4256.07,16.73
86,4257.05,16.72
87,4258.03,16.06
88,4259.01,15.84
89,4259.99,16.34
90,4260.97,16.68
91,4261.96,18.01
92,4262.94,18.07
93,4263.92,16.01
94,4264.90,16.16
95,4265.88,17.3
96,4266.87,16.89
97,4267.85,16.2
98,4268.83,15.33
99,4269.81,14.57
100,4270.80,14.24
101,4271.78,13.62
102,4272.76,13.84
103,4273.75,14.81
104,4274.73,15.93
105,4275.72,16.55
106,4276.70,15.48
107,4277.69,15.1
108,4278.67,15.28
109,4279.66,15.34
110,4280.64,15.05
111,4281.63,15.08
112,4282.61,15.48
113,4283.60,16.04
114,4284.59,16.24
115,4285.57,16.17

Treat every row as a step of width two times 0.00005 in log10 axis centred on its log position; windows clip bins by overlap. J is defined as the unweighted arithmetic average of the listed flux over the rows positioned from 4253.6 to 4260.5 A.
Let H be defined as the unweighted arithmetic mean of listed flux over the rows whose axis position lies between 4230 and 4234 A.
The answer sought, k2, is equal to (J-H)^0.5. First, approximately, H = 14.9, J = 16.4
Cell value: 1.2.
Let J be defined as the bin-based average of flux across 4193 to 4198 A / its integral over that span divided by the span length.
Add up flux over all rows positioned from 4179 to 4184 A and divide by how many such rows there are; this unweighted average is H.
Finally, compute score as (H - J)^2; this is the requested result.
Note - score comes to 1.2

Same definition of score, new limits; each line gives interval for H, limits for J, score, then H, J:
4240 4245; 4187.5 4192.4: 1.1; 15.9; 14.8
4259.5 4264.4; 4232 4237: 4.3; 17.0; 15.0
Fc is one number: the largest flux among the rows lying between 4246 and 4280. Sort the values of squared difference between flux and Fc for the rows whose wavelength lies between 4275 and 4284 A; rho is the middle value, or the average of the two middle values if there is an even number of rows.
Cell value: 7.5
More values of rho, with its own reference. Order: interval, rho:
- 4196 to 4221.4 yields 4.1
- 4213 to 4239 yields 4.8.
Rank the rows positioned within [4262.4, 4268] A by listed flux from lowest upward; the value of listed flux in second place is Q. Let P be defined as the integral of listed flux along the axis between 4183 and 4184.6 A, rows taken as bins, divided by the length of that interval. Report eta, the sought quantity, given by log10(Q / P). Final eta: 0.051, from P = 14.4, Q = 16.16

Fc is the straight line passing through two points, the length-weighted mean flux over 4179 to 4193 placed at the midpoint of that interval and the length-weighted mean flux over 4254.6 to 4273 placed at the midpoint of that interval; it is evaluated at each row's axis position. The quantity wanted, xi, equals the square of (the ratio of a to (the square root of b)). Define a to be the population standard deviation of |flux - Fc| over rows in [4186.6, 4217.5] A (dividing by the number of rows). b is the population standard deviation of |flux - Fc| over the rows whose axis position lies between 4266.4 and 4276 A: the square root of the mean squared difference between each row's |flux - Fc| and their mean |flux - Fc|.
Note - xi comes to 0.25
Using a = 0.47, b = 0.88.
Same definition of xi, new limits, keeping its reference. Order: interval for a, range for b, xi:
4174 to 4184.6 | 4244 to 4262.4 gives 0.35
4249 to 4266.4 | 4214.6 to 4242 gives 0.55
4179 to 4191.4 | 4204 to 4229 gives 0.14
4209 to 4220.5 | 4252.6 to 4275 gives 0.71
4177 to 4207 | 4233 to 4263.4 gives 0.48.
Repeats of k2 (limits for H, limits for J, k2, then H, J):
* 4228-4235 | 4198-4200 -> 1.1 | 15.2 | 16.5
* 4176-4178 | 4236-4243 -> 1.6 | 13.5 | 16.1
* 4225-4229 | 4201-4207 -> 1.1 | 15.0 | 16.2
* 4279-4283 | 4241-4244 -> 0.5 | 15.2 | 15.5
